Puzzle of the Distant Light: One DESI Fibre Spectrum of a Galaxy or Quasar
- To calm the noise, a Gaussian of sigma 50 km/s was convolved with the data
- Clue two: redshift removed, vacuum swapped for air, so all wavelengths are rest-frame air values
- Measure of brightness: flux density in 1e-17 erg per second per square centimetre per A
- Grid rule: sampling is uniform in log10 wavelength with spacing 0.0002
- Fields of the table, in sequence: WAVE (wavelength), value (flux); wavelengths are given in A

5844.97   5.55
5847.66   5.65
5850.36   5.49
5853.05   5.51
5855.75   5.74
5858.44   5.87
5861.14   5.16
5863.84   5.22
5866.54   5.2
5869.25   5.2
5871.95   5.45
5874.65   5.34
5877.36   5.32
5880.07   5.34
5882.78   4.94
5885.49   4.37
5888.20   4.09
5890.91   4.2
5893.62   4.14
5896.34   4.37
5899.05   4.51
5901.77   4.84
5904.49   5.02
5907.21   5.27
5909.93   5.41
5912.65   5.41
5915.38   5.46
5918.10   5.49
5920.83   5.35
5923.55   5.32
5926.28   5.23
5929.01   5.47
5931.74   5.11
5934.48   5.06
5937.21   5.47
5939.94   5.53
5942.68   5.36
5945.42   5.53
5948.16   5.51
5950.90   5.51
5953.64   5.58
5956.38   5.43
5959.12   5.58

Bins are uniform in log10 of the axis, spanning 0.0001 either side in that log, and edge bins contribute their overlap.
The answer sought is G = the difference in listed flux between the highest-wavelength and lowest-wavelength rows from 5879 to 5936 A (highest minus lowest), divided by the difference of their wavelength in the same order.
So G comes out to -0.01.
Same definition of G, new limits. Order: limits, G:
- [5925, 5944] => 0.01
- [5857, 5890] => -0.06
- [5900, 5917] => 0.05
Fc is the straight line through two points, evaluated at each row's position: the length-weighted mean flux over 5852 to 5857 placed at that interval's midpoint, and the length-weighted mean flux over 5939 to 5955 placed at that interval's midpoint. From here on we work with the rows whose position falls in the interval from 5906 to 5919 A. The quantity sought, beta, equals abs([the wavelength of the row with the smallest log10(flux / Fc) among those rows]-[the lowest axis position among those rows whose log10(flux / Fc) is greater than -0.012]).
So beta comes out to 2.7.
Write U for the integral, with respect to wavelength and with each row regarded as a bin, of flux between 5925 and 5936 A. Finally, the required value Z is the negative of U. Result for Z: -57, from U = 57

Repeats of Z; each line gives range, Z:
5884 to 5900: -69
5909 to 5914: -27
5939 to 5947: -44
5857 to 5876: -102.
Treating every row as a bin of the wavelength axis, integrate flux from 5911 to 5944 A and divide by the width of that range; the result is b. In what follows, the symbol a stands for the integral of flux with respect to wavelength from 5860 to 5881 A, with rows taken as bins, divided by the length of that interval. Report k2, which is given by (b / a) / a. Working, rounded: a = 5.28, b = 5.36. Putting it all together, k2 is 0.192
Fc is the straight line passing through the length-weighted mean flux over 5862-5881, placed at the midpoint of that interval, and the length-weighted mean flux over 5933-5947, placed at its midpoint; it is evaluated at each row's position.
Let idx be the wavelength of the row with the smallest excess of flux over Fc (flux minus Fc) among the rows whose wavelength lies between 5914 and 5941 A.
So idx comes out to 5934.48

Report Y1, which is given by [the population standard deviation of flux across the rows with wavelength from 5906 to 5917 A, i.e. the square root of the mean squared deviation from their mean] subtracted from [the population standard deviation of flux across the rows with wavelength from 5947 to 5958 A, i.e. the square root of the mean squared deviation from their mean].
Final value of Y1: -0.02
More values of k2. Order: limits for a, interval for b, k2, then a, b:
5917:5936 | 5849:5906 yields 0.179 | 5.29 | 5.01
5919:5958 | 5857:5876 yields 0.184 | 5.39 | 5.35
